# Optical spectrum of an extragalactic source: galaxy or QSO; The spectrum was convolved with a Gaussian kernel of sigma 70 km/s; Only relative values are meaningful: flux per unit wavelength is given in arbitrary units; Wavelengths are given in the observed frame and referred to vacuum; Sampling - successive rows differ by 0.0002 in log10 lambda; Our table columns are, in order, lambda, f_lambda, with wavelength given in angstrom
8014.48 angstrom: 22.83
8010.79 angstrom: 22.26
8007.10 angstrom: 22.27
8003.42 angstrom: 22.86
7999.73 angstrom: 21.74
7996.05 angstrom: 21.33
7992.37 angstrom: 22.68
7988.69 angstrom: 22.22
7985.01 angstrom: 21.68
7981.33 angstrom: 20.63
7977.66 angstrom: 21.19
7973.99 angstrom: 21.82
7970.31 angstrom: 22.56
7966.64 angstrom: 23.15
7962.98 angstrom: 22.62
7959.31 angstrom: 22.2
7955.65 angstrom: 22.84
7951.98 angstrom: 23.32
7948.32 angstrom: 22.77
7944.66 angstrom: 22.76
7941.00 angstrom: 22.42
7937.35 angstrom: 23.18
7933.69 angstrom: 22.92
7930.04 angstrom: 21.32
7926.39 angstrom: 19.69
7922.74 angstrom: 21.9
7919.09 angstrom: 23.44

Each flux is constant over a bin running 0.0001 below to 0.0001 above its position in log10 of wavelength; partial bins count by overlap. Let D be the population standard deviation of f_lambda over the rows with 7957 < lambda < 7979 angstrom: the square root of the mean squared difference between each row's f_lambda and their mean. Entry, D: 0.63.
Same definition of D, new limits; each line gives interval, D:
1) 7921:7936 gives 1.17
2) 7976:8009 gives 0.69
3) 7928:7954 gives 0.62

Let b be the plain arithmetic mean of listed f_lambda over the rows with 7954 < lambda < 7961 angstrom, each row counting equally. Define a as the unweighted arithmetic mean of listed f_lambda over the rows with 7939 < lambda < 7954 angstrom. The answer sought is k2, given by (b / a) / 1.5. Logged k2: 0.66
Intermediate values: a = 22.8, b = 22.5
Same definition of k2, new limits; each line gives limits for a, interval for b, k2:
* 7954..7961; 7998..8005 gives 0.66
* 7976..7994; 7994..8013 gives 0.68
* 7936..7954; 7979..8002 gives 0.63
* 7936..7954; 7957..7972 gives 0.66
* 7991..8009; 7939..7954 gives 0.69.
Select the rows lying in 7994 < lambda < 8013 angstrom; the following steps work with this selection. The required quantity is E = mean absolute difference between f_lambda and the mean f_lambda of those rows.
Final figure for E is 0.4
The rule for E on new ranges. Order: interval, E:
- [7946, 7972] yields 0.3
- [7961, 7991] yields 0.7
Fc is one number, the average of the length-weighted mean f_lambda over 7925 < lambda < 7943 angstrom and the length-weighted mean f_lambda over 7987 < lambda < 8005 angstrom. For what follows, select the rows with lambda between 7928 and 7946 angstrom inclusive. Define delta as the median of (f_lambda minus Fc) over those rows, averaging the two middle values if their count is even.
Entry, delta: 0.7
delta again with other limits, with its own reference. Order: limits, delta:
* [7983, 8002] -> -0.3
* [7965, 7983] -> -0.2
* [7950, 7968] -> 0.8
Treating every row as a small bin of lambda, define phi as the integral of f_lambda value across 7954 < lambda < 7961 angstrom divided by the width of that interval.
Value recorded 22.5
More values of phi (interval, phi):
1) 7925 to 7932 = 20.6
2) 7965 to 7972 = 22.9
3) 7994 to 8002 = 21.6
